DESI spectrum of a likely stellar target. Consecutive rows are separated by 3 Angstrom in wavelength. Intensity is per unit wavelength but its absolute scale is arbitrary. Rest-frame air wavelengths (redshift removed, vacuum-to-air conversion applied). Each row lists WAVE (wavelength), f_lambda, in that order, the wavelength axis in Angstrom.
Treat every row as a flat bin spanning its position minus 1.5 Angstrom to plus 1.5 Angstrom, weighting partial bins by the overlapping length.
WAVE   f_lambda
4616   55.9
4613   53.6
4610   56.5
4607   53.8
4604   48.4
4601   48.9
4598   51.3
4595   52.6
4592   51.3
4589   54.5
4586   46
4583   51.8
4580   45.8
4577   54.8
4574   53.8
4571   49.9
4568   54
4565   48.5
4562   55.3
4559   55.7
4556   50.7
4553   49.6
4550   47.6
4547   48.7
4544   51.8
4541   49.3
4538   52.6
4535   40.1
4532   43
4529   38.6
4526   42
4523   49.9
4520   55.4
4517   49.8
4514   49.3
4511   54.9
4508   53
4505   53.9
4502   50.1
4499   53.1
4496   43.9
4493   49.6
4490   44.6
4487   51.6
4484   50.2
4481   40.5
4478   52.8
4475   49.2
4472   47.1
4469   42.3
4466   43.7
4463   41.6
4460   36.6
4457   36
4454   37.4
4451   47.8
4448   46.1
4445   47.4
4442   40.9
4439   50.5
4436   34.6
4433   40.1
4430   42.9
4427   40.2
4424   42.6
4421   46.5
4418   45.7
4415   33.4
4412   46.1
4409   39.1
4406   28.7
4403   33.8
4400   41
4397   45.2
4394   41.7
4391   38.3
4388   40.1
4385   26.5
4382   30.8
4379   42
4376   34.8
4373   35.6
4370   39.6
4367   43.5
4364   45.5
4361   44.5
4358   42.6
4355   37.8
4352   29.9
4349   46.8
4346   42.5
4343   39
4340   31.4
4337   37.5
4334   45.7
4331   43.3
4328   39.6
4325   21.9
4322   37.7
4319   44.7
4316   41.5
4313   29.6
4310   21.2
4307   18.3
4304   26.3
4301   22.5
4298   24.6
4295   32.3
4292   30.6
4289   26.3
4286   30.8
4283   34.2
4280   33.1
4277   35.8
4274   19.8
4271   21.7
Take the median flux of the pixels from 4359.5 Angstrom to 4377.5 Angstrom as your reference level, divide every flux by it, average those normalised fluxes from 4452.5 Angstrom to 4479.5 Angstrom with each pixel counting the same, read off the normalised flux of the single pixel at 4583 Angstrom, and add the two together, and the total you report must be 2.28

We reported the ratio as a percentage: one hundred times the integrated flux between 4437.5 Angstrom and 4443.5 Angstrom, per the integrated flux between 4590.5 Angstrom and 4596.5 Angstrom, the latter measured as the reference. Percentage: 88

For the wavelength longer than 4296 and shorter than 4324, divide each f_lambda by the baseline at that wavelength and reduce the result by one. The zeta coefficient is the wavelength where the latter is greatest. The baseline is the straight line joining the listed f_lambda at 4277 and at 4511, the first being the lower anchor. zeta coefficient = 4319 Angstrom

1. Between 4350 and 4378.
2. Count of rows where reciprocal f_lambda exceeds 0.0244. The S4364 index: 5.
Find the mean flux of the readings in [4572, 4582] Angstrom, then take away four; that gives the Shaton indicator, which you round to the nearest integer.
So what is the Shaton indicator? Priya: 47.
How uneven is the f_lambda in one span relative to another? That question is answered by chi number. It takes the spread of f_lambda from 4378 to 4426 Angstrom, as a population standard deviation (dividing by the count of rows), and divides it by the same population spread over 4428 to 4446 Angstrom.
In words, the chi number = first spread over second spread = 1.20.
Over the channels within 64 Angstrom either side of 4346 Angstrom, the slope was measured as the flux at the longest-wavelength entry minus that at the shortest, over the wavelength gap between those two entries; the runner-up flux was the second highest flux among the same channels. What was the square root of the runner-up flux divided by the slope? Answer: 34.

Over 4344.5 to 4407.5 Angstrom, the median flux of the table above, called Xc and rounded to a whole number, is 40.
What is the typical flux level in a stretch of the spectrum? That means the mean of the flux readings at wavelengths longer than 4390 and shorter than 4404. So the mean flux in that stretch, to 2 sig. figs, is 40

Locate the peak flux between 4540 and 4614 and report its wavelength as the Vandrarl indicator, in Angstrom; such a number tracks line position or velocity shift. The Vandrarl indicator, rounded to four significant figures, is 4610 Angstrom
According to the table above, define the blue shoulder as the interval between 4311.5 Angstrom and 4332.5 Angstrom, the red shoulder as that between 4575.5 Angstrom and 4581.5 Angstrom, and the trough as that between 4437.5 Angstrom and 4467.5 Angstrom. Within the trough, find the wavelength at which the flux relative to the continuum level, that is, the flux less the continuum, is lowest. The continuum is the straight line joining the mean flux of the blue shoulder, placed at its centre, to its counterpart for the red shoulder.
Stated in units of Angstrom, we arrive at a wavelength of 4457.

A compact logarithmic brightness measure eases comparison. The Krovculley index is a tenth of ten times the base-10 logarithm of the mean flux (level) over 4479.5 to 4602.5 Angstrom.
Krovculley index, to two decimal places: 1.70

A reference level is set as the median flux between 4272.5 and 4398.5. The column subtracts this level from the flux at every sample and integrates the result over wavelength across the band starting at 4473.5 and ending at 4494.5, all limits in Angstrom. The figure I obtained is 246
